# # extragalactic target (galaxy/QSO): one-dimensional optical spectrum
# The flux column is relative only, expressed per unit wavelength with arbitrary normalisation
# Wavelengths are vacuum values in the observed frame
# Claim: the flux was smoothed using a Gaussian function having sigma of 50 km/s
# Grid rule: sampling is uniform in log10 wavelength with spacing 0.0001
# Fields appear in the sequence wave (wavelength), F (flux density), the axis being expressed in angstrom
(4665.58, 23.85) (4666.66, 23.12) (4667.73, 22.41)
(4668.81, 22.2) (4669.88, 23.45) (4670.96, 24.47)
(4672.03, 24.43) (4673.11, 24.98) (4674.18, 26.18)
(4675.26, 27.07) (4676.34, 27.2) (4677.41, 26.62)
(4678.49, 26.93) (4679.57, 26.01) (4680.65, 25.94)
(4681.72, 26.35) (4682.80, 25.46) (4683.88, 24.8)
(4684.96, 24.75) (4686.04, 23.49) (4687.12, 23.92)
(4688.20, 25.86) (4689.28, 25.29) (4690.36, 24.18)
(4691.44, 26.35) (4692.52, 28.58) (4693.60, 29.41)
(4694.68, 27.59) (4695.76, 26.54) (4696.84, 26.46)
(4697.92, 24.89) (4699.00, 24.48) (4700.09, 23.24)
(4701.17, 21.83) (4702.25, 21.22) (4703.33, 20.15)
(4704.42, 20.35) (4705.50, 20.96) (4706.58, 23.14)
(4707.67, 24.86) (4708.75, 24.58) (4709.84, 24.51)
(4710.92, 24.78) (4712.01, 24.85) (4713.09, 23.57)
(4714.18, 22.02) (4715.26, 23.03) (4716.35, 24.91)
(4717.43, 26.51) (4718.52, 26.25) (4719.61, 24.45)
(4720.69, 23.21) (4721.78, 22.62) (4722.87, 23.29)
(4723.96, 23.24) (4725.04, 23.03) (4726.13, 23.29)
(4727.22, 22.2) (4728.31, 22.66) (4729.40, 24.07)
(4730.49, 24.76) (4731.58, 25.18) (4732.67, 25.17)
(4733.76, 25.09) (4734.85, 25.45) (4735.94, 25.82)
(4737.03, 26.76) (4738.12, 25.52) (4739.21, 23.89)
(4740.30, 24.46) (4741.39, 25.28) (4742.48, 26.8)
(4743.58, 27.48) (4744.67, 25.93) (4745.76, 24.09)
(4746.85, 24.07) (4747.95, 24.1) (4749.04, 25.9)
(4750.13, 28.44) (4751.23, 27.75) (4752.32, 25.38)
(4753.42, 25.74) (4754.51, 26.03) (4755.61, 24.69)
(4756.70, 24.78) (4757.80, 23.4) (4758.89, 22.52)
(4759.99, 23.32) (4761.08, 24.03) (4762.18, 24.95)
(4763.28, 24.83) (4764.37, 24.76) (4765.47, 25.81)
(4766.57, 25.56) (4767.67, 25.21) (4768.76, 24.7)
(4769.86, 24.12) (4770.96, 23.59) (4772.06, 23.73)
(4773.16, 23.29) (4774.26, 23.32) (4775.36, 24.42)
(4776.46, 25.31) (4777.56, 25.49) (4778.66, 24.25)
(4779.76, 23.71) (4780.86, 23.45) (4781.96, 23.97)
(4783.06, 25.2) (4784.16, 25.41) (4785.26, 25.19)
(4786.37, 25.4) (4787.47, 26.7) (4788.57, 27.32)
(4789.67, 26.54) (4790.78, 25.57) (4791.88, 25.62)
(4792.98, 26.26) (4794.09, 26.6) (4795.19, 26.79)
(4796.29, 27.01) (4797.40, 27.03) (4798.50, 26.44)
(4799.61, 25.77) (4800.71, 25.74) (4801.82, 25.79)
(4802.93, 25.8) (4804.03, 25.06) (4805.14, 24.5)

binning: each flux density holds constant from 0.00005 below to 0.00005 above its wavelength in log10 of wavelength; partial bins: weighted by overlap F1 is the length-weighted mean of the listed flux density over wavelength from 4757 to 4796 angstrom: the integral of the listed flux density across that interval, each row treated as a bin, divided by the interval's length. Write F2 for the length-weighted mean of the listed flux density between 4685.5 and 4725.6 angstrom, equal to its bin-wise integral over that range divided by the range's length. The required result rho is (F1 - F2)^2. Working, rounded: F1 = 24.9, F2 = 24.3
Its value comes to 0.4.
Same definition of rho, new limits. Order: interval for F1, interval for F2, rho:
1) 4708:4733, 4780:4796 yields 2.9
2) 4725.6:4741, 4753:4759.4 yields 0.0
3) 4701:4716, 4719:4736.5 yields 1.2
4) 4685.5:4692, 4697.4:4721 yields 1.7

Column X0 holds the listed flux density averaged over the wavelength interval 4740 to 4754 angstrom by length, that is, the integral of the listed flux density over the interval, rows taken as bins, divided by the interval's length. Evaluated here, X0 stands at 25.8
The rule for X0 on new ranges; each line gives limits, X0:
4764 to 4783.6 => 24.4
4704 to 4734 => 23.8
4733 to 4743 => 25.5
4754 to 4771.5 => 24.5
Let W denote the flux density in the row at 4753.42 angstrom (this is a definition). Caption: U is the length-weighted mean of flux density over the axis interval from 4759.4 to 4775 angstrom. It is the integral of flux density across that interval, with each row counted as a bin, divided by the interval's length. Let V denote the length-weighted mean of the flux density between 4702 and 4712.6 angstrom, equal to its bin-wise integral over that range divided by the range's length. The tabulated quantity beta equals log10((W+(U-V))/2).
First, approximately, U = 24.4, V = 23.0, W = 25.74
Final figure 1.13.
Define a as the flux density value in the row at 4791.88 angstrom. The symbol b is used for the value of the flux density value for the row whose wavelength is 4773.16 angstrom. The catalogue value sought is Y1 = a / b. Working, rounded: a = 25.62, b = 23.29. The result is 1.10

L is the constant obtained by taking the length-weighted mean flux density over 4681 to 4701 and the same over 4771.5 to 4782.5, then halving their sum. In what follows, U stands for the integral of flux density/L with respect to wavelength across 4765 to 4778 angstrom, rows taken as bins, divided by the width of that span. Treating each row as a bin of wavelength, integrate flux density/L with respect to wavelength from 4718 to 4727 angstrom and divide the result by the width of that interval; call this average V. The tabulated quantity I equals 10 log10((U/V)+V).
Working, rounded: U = 0.99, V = 0.95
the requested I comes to 2.99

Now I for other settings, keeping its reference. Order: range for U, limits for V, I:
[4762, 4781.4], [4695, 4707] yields 2.99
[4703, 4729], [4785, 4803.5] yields 2.90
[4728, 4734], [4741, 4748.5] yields 2.98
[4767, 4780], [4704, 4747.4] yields 2.96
